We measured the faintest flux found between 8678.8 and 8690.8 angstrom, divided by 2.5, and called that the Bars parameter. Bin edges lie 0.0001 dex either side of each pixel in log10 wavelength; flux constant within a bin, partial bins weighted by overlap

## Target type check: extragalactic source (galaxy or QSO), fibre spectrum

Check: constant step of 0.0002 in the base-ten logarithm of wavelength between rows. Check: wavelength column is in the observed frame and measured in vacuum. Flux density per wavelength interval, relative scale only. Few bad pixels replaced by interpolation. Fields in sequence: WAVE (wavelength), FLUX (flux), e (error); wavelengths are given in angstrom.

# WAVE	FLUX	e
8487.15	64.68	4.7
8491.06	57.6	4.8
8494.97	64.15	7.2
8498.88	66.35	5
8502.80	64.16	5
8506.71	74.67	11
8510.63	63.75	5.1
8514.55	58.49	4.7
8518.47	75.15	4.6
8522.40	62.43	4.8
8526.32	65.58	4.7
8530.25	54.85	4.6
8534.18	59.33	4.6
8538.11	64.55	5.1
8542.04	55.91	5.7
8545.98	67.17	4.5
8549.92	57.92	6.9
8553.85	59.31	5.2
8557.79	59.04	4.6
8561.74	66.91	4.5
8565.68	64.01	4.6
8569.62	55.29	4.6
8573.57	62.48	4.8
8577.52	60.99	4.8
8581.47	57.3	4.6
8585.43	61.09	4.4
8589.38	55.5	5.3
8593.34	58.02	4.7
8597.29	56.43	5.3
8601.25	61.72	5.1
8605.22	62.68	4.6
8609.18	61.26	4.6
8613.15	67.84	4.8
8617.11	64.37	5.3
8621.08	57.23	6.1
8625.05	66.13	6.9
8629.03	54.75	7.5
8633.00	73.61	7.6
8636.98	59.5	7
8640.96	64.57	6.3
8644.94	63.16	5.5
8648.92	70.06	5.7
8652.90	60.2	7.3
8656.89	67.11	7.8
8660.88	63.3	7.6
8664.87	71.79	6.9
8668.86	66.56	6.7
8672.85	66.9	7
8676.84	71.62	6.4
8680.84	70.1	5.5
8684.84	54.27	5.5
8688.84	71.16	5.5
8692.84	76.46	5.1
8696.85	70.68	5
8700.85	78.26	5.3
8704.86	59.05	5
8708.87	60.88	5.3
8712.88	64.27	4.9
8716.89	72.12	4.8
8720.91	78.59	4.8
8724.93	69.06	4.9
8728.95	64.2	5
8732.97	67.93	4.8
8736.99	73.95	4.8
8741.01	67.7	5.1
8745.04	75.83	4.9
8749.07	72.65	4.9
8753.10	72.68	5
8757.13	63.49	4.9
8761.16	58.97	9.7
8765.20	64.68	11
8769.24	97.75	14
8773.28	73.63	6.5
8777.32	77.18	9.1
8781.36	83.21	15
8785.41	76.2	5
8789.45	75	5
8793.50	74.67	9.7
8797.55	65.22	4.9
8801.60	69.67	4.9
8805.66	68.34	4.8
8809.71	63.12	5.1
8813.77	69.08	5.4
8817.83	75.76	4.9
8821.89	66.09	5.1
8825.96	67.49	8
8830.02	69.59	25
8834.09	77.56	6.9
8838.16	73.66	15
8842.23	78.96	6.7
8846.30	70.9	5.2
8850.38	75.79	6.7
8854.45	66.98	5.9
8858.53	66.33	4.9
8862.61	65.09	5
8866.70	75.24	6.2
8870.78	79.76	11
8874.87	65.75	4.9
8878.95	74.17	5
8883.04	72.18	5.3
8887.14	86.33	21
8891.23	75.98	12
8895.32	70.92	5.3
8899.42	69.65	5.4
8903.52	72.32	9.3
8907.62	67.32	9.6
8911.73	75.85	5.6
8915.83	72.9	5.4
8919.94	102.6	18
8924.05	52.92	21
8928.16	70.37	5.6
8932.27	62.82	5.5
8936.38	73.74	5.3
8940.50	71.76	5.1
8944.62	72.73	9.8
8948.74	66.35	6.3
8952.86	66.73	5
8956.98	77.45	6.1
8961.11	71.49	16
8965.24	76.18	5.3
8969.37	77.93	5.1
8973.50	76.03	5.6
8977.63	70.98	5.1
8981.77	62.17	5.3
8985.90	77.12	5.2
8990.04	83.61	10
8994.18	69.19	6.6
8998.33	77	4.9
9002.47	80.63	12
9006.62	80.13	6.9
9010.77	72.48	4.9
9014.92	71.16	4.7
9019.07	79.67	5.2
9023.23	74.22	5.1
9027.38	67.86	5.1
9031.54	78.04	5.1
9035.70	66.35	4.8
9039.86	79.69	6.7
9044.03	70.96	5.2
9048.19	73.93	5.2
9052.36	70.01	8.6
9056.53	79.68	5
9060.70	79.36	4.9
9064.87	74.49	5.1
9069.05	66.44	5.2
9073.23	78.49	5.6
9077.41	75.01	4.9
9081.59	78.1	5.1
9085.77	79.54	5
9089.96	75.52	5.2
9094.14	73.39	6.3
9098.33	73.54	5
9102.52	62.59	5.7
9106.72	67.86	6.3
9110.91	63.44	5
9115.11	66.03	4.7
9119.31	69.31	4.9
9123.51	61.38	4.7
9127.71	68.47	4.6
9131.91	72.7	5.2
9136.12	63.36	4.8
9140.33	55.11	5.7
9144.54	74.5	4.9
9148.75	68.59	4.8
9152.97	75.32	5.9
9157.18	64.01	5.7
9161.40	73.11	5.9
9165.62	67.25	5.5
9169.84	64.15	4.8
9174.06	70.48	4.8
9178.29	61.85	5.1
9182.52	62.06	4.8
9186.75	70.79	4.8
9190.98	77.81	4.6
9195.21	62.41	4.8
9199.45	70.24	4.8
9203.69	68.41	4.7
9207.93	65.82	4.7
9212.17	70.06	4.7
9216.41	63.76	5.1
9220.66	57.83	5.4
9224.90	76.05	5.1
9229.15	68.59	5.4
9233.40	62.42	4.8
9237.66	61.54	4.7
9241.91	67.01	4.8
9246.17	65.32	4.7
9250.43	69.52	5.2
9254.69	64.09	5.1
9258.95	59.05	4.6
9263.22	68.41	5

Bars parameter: 21.7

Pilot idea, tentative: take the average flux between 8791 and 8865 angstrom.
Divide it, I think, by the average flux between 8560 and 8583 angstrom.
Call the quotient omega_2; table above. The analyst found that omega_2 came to 1.15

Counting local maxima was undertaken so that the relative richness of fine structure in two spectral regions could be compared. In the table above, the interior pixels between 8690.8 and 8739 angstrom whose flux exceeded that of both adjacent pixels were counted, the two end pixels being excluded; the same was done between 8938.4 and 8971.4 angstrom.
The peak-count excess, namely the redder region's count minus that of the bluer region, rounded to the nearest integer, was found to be 0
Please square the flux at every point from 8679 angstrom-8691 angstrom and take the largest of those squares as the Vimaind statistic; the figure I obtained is 5064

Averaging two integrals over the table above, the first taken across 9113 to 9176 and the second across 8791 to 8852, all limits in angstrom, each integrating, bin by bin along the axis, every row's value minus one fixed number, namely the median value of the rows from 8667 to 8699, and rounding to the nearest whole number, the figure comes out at -68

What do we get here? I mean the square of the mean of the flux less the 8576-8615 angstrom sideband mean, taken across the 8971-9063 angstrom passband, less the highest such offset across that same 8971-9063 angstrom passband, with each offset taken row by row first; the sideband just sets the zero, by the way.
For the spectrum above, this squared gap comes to 82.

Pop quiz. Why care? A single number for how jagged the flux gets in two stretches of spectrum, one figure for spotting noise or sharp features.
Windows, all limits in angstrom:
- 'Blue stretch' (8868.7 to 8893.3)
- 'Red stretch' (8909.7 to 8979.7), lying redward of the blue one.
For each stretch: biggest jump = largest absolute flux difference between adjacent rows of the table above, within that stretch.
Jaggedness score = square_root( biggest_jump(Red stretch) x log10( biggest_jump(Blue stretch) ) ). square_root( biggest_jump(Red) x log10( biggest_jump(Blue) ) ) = 7.6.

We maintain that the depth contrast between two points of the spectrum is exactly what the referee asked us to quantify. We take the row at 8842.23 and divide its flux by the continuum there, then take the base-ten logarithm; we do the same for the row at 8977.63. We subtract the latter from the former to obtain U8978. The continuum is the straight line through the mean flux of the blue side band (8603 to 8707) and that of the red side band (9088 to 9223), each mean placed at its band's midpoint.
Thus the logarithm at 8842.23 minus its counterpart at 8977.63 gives 0.05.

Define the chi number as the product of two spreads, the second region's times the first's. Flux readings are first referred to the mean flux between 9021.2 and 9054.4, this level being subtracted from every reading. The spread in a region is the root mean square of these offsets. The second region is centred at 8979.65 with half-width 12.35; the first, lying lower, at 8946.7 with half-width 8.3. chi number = 30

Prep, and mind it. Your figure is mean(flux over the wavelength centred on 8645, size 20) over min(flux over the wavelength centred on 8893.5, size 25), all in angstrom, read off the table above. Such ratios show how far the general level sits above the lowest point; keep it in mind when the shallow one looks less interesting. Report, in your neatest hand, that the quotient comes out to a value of 0.91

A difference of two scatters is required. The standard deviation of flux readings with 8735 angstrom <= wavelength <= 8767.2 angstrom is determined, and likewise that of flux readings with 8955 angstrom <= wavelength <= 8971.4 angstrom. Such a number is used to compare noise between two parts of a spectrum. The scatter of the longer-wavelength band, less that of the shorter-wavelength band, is -3.0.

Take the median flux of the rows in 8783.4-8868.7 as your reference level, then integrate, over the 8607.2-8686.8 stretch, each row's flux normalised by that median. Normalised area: 74 angstrom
